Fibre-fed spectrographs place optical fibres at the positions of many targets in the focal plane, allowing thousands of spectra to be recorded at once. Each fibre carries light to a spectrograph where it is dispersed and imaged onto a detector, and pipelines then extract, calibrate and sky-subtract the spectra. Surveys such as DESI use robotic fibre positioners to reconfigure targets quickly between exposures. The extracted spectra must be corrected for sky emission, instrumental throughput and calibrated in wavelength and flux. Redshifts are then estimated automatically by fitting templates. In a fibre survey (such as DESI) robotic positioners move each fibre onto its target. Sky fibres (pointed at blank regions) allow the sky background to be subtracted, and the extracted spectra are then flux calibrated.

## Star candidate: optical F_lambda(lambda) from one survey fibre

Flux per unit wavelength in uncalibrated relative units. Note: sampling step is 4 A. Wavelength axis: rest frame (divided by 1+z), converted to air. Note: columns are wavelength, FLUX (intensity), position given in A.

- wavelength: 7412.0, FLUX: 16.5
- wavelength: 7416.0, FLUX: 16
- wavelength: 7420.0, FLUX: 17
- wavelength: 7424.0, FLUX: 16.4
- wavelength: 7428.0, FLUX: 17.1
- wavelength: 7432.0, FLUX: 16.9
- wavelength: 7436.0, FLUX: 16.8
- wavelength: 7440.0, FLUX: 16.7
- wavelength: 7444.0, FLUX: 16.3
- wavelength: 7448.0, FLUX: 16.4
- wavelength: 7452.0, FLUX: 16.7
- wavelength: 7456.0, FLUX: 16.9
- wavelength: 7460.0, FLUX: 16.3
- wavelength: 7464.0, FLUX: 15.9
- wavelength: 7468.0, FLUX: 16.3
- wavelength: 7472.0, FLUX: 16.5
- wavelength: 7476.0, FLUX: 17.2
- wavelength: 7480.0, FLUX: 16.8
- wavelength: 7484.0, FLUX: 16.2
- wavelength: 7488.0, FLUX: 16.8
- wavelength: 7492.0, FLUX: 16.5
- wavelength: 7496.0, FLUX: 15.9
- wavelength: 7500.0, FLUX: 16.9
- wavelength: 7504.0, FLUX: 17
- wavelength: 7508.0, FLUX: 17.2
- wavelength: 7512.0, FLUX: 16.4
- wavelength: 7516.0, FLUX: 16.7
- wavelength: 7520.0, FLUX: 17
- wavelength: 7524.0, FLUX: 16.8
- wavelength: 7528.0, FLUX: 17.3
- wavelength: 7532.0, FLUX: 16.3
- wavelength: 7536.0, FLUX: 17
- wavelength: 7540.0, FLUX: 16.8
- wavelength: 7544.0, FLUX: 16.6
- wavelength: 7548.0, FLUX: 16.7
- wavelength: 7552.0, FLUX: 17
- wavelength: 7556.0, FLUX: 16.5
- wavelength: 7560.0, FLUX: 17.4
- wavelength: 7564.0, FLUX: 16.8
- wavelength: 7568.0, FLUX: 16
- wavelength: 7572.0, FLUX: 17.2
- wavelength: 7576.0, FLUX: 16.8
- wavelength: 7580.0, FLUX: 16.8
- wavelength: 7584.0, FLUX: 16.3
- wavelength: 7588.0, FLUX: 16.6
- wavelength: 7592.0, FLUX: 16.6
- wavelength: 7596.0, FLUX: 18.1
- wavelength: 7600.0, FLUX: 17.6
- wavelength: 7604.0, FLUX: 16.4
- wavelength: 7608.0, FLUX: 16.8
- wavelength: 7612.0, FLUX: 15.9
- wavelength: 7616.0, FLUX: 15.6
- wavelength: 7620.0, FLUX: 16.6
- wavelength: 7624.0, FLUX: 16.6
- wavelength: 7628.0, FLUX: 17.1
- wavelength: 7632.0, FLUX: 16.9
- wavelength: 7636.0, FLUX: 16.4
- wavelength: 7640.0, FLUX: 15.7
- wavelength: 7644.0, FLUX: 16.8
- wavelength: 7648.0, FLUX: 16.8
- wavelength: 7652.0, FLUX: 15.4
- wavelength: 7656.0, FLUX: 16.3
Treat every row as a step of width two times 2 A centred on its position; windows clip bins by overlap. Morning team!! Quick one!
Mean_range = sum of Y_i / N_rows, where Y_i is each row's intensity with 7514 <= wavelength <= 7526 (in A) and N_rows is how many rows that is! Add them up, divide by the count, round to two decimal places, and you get 16.83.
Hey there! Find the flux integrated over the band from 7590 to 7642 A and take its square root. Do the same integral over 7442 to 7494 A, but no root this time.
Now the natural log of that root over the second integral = -3.37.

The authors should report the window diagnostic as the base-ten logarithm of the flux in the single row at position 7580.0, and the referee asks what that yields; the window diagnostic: 1.23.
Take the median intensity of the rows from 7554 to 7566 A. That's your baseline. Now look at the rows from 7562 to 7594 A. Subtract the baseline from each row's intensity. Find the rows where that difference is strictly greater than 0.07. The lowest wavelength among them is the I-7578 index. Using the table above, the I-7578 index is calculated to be 7572.0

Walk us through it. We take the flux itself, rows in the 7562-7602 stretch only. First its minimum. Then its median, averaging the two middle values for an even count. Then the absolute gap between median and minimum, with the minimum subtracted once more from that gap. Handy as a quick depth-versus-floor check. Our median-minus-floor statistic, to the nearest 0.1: -15.2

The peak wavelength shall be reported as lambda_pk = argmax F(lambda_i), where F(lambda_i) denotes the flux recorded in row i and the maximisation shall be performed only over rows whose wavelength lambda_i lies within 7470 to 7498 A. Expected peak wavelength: 7476.0 A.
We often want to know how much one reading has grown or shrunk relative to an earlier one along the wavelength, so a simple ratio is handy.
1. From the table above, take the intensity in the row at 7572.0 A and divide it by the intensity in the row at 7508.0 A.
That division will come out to 1.00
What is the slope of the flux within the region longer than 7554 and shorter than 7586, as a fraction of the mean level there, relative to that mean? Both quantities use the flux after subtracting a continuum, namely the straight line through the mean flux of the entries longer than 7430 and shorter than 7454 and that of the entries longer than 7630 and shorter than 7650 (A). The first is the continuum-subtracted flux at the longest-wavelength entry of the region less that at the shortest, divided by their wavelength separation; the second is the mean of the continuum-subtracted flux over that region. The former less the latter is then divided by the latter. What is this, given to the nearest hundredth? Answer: -1.04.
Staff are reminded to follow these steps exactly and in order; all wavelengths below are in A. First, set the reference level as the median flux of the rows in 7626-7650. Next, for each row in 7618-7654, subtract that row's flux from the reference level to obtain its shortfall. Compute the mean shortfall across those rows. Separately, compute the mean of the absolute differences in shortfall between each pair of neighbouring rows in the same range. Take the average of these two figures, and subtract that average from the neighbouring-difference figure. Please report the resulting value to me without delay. 0.11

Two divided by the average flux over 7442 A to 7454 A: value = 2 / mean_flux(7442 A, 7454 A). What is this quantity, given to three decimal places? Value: 0.121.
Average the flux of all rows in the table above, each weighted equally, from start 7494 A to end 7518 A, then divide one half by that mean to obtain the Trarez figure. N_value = 0.0300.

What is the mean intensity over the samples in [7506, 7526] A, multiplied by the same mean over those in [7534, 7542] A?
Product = 284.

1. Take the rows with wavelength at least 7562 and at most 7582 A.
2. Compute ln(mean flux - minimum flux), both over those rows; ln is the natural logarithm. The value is -0.3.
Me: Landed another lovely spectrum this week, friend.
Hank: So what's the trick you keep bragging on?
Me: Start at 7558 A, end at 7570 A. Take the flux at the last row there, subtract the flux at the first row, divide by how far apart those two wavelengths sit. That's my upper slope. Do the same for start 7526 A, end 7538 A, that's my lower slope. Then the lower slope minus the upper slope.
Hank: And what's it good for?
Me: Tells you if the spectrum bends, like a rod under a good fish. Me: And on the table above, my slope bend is 0.14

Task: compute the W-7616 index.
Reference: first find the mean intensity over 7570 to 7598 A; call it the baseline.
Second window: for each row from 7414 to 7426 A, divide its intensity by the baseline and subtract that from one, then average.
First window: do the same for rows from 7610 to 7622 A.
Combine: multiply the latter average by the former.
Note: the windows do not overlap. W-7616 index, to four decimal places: 0.0014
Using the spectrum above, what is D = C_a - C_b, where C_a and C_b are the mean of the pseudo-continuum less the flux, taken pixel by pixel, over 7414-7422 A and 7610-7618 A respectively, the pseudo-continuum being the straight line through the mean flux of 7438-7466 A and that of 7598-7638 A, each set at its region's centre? -0.9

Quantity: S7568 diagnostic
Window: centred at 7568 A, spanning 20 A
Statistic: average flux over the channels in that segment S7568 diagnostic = 16.8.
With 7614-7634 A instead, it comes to 16.6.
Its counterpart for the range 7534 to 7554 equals 16.8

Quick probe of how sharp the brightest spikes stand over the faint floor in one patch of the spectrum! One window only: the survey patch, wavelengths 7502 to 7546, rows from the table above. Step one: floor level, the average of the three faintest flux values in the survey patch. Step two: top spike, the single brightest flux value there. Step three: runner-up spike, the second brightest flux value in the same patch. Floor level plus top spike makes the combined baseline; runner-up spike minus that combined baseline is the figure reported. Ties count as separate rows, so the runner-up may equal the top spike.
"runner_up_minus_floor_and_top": -16.5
